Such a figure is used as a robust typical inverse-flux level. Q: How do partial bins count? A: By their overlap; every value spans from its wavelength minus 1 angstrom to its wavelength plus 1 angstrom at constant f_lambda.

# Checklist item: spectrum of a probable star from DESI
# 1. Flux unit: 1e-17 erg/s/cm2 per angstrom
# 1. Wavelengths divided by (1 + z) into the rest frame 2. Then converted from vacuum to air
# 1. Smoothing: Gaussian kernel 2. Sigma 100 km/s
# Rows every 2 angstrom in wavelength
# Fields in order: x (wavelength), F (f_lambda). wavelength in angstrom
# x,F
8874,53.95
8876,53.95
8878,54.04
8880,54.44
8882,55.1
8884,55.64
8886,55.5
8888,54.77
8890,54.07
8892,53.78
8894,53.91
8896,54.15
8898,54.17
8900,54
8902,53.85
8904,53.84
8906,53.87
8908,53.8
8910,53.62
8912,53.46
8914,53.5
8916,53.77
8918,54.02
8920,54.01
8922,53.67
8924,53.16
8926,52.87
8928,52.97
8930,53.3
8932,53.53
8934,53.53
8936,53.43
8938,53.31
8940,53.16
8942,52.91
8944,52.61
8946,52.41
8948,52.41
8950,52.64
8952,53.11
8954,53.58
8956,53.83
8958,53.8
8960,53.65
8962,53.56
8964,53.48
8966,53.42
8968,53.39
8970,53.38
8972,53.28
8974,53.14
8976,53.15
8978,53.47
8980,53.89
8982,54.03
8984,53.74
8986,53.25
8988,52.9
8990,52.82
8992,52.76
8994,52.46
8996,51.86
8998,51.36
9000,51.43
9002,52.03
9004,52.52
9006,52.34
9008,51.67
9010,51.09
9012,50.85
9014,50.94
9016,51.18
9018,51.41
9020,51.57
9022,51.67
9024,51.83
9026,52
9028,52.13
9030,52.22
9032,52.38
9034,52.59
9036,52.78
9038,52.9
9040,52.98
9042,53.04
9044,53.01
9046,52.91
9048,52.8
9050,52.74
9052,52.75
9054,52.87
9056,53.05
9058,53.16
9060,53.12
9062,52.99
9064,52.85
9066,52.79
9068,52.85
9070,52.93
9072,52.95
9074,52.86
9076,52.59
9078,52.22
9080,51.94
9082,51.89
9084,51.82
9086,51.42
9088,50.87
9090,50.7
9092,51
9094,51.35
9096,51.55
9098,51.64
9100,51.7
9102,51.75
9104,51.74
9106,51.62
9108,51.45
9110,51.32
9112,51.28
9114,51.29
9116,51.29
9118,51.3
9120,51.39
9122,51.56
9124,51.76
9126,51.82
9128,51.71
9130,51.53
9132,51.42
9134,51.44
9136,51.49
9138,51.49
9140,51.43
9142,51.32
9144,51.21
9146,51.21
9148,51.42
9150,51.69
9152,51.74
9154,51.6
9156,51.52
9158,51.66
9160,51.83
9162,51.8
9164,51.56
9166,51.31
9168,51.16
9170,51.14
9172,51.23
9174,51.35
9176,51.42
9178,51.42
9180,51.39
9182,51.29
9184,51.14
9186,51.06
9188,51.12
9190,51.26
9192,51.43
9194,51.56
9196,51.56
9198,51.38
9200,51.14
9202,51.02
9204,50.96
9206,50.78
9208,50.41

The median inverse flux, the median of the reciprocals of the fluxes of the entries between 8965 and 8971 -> 0.0187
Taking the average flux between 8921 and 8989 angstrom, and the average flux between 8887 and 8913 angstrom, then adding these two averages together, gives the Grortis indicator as 107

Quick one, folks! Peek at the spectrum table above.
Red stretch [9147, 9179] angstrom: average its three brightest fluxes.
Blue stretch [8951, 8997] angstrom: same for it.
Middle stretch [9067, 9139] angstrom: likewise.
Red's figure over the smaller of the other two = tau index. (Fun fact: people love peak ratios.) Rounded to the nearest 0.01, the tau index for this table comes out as 0.98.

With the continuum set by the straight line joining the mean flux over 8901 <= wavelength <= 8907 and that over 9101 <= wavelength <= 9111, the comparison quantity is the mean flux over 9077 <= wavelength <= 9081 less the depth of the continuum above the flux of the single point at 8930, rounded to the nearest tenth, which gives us 51.8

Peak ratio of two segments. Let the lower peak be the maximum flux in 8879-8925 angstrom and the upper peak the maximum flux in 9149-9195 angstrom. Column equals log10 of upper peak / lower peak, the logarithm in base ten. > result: -0.031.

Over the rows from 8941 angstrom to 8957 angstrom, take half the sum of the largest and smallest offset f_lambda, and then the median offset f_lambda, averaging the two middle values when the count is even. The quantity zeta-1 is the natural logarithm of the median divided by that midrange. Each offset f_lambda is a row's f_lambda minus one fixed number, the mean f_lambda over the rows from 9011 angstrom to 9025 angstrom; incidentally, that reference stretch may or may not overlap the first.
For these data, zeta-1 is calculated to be -0.2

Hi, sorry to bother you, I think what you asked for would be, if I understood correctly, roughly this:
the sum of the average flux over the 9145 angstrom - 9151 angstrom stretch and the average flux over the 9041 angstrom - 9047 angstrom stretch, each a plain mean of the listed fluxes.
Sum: 104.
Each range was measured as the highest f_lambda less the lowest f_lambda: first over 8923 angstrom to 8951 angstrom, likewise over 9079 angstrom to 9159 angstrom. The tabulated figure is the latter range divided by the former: 1.1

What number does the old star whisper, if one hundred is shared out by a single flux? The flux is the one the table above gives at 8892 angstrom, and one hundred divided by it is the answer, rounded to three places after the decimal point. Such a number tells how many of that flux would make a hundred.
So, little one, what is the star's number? 1.859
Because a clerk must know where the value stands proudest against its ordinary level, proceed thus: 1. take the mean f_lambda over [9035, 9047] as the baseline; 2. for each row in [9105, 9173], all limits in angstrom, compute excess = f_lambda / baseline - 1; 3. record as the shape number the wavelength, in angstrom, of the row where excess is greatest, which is 9160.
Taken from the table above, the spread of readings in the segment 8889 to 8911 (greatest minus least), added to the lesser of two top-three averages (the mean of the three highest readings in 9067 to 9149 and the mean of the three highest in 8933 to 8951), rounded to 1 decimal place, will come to 53.5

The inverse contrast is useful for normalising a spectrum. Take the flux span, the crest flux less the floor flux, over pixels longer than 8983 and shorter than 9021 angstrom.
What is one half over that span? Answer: 0.17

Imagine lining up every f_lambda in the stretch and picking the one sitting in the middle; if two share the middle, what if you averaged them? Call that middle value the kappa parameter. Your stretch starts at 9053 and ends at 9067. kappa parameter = 53.0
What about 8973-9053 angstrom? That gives 52.6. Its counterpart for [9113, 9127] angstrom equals 51.4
